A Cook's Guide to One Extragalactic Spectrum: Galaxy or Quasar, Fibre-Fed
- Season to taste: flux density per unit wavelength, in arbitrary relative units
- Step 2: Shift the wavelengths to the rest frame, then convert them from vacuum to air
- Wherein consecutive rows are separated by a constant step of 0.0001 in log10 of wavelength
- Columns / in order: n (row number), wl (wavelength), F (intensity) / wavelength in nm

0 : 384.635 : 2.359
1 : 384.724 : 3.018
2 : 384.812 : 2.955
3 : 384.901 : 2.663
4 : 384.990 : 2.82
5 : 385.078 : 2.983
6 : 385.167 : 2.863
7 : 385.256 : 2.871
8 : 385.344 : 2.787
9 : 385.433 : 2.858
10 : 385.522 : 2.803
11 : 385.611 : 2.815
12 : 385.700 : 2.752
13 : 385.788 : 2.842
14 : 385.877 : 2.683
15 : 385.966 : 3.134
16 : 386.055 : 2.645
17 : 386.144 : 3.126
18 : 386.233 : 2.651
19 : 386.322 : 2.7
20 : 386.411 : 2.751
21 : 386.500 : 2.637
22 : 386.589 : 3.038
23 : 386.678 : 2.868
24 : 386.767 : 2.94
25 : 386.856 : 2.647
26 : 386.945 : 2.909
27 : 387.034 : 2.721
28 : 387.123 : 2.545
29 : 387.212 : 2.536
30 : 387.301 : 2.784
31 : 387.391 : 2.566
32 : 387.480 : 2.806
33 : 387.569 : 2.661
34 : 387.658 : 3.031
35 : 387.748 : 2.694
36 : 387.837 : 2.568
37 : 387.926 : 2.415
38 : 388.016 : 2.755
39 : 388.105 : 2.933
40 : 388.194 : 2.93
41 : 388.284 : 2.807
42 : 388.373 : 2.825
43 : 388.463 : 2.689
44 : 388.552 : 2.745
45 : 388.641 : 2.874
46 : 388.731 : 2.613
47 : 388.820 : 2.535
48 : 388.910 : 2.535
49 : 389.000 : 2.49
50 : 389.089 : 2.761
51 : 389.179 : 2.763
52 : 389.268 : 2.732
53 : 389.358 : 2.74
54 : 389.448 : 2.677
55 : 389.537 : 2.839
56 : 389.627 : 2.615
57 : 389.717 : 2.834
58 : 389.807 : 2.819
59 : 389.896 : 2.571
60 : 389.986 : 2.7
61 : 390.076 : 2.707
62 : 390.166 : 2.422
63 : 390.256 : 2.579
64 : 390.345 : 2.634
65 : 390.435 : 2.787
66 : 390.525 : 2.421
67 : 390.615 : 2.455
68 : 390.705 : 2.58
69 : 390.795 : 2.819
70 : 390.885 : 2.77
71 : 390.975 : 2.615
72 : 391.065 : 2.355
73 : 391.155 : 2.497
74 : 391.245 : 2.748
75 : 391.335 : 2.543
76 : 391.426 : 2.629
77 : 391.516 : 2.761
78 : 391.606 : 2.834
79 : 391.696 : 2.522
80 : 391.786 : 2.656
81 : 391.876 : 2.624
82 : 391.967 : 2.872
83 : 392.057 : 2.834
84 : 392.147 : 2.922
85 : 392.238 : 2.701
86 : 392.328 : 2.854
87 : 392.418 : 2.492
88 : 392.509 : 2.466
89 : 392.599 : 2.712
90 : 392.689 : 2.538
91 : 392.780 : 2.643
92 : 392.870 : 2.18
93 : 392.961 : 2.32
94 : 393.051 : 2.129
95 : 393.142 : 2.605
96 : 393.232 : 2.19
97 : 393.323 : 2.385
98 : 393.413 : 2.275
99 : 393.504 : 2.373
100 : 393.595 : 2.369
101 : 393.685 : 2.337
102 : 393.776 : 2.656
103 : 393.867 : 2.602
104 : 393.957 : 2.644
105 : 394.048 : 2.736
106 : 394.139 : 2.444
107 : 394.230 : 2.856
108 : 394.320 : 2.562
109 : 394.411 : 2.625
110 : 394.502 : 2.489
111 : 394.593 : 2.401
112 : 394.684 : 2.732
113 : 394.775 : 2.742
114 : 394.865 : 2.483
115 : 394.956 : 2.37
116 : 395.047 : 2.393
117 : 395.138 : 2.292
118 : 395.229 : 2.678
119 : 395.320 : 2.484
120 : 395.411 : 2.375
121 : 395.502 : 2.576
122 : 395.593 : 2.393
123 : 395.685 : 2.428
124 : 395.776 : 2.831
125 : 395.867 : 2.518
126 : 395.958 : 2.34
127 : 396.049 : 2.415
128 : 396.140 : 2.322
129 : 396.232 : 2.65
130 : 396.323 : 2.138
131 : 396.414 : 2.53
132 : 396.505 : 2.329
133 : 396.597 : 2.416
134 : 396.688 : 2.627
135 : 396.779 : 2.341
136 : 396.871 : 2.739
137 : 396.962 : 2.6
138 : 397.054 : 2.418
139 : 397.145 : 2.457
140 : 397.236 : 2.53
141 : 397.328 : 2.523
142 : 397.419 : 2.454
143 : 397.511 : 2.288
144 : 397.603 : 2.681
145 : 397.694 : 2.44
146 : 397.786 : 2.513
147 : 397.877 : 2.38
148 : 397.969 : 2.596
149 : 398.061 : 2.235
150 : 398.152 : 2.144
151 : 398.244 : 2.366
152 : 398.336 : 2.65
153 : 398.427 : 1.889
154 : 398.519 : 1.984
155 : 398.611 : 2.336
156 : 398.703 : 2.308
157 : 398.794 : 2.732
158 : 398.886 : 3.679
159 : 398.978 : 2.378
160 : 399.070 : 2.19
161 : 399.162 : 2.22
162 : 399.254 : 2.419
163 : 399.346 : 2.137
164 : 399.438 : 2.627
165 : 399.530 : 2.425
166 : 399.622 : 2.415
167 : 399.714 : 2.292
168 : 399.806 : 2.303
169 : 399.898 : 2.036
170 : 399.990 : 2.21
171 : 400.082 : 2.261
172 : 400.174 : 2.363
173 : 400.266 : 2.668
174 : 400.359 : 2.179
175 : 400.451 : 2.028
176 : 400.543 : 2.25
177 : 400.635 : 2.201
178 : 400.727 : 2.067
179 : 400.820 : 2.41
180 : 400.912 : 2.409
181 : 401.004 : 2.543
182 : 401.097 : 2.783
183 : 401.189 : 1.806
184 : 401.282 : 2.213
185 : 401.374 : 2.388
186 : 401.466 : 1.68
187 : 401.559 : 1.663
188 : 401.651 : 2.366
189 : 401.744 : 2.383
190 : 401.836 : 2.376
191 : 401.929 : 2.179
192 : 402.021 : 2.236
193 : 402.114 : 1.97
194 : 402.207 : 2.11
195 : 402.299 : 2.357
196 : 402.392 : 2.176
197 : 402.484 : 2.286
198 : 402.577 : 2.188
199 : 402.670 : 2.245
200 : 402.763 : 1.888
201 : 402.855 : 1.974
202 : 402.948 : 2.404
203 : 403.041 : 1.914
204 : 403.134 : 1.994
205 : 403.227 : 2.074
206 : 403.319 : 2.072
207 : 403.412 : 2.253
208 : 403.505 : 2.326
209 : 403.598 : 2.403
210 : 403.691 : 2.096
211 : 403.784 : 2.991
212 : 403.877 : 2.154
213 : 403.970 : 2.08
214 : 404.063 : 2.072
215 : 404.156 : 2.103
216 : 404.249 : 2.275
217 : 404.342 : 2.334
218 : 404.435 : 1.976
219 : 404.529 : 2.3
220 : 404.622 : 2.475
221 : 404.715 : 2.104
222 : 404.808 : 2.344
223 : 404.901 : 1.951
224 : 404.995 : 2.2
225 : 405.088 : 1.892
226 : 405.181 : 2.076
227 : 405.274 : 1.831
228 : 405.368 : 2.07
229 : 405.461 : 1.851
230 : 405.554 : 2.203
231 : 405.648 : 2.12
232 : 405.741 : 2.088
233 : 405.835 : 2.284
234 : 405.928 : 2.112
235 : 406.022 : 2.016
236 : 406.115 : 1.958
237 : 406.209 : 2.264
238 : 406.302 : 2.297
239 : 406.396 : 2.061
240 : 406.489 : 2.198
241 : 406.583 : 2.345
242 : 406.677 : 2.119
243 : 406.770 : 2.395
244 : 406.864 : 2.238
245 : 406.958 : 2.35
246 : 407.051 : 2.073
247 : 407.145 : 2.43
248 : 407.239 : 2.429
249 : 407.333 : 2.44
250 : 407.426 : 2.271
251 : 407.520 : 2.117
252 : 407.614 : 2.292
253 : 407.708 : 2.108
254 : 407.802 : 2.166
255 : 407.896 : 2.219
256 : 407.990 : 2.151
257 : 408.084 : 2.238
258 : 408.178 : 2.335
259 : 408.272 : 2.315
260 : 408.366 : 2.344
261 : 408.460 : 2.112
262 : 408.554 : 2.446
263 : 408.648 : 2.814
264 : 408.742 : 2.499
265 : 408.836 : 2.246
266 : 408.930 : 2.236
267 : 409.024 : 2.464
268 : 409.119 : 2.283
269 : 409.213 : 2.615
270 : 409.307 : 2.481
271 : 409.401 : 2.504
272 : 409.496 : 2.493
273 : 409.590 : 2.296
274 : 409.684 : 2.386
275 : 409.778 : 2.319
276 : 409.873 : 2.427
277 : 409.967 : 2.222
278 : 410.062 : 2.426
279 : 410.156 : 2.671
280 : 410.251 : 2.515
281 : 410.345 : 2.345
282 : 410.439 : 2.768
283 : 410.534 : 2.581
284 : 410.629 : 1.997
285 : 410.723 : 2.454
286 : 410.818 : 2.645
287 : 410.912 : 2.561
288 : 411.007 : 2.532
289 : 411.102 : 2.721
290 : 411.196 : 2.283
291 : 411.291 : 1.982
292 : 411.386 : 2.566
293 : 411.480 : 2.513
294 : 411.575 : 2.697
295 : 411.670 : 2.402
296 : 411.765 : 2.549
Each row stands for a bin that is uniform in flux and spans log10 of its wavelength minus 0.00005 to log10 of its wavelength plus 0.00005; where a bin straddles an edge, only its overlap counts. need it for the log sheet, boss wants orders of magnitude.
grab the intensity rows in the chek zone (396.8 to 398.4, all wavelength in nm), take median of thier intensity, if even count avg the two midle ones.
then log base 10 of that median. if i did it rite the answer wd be 0.390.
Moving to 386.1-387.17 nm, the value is 0.437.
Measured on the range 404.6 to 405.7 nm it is 0.320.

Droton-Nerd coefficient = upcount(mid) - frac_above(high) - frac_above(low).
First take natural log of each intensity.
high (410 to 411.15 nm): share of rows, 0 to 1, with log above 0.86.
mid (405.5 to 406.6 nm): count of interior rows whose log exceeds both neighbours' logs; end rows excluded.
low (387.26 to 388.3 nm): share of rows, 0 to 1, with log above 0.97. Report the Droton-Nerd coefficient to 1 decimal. 0.4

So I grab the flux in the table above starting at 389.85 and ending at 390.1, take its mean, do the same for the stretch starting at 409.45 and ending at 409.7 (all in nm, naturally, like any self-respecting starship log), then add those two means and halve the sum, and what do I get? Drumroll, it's 2.53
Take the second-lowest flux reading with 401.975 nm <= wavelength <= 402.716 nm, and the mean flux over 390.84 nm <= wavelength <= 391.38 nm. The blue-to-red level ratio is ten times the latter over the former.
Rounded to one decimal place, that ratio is 12.3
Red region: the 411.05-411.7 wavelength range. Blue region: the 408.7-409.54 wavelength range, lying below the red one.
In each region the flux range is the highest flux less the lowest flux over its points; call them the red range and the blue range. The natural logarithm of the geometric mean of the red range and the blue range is -0.64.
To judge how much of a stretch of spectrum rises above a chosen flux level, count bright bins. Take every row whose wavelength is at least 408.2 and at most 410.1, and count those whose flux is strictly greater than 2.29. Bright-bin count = 15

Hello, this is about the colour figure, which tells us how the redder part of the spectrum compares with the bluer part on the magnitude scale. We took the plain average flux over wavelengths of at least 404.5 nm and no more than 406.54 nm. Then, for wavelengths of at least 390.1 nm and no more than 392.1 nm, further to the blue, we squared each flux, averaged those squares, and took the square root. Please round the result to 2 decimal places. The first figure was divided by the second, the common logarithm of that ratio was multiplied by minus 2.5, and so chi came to 0.24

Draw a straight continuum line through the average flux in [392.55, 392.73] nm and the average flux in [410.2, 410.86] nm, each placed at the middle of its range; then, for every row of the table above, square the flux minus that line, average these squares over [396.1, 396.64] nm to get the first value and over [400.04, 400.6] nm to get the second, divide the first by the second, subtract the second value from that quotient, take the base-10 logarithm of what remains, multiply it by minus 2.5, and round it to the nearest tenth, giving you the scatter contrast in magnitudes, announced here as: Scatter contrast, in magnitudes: 0.8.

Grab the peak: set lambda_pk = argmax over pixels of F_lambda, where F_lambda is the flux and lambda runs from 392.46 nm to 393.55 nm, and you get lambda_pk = 392.599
